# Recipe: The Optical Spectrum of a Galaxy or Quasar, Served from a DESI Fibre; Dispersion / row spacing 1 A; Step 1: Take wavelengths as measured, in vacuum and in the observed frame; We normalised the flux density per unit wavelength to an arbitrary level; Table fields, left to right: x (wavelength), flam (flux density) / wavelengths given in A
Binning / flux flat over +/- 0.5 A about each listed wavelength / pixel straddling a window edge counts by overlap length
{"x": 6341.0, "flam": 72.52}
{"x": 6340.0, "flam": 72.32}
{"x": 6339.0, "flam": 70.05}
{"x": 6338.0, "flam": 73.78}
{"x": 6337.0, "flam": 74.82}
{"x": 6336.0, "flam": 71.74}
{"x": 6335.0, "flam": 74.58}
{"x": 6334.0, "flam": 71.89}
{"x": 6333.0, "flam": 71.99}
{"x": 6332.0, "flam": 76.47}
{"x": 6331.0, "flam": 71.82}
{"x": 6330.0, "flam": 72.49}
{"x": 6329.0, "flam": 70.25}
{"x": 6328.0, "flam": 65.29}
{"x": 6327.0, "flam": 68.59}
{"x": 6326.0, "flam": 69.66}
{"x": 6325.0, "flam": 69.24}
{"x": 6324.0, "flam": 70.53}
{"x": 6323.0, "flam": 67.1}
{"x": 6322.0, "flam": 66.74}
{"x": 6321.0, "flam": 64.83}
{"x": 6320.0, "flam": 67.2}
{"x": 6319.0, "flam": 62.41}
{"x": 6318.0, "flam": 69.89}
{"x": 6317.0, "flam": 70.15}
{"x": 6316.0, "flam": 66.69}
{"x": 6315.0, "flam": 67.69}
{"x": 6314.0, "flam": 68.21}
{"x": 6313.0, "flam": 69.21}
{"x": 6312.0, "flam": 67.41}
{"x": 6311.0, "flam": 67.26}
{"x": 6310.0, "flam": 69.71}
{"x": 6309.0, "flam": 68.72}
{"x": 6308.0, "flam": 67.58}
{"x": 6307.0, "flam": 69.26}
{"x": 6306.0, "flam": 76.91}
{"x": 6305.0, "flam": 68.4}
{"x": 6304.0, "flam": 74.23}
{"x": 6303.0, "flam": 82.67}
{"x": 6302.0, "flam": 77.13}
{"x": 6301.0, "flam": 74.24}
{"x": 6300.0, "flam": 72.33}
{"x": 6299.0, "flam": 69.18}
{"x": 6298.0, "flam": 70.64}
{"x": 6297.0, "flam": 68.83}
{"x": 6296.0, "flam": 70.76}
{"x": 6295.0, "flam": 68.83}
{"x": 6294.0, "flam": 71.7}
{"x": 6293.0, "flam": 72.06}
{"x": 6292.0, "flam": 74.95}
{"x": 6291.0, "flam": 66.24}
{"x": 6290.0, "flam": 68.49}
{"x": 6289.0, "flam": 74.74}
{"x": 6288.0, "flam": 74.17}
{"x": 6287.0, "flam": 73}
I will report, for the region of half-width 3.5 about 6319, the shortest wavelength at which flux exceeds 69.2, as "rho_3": 6317.0 A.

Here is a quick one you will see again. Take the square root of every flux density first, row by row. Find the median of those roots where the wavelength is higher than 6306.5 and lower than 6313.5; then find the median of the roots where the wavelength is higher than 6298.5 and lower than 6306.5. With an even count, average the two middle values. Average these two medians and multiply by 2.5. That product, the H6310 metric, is 21.1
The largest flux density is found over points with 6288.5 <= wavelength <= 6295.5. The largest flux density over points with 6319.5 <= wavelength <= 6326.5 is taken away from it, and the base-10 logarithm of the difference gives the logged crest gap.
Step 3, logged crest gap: 0.65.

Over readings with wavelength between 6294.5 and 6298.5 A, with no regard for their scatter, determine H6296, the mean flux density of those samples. 70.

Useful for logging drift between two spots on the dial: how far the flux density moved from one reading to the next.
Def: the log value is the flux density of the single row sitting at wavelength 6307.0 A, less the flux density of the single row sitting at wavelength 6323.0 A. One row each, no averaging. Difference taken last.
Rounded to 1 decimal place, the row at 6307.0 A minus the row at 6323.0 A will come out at 2.2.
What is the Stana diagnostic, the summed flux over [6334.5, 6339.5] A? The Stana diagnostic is 365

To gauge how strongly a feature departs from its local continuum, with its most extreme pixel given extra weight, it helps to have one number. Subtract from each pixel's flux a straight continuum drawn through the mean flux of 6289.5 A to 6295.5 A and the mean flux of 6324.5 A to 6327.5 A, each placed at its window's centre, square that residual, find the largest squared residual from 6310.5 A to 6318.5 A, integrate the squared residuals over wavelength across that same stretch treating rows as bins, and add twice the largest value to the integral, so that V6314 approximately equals 41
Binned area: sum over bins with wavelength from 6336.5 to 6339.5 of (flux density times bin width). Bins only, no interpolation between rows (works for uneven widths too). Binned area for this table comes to 219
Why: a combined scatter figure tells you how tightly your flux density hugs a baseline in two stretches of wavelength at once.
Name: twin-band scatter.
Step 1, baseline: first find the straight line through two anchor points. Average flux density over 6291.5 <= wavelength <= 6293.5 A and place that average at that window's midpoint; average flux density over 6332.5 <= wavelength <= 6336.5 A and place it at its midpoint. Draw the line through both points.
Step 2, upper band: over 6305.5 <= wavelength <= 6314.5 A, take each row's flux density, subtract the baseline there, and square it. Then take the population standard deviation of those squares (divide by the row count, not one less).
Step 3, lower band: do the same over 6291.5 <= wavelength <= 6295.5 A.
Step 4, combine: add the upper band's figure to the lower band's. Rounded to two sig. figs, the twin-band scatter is 16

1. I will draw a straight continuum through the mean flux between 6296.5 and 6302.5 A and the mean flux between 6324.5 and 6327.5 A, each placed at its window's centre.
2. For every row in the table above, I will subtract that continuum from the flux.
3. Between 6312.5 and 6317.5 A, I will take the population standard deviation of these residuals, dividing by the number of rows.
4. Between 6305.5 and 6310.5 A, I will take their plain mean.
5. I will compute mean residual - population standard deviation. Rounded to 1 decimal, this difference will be -1.9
